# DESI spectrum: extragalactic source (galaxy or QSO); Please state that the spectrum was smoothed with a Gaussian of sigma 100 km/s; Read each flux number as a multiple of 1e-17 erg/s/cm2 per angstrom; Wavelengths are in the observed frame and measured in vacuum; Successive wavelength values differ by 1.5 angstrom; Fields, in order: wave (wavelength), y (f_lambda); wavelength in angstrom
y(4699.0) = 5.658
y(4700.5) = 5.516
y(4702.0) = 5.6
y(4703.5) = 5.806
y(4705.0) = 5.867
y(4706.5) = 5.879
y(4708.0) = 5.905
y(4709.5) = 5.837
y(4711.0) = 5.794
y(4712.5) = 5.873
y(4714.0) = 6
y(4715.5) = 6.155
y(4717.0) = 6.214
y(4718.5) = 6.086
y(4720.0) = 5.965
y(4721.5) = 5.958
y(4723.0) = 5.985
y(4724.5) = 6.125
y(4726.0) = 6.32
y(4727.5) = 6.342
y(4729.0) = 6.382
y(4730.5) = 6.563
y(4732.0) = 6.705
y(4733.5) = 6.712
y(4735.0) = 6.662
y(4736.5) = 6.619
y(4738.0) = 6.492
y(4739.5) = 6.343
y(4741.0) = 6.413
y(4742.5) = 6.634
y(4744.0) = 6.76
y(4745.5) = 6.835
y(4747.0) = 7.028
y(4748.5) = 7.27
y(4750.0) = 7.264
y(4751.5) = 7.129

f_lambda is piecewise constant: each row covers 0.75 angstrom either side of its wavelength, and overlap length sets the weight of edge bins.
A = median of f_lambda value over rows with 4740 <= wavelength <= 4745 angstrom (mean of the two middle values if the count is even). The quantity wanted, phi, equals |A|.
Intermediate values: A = 6.63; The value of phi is 6.63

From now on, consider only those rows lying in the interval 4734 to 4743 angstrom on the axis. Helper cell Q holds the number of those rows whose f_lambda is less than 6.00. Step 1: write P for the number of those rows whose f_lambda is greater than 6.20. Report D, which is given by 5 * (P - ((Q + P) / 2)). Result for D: 15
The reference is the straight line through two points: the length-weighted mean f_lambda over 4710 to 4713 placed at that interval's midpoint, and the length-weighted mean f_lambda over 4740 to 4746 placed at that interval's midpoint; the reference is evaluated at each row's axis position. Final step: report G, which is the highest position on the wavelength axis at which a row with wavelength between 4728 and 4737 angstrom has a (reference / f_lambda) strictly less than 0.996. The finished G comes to 4736.5 angstrom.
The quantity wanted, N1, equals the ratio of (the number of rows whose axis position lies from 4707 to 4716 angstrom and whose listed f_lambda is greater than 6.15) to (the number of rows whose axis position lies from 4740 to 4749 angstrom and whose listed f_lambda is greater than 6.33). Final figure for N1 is 0.2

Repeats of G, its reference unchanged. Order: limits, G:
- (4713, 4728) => 4727.5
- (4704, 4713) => 4709.5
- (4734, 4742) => 4736.5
